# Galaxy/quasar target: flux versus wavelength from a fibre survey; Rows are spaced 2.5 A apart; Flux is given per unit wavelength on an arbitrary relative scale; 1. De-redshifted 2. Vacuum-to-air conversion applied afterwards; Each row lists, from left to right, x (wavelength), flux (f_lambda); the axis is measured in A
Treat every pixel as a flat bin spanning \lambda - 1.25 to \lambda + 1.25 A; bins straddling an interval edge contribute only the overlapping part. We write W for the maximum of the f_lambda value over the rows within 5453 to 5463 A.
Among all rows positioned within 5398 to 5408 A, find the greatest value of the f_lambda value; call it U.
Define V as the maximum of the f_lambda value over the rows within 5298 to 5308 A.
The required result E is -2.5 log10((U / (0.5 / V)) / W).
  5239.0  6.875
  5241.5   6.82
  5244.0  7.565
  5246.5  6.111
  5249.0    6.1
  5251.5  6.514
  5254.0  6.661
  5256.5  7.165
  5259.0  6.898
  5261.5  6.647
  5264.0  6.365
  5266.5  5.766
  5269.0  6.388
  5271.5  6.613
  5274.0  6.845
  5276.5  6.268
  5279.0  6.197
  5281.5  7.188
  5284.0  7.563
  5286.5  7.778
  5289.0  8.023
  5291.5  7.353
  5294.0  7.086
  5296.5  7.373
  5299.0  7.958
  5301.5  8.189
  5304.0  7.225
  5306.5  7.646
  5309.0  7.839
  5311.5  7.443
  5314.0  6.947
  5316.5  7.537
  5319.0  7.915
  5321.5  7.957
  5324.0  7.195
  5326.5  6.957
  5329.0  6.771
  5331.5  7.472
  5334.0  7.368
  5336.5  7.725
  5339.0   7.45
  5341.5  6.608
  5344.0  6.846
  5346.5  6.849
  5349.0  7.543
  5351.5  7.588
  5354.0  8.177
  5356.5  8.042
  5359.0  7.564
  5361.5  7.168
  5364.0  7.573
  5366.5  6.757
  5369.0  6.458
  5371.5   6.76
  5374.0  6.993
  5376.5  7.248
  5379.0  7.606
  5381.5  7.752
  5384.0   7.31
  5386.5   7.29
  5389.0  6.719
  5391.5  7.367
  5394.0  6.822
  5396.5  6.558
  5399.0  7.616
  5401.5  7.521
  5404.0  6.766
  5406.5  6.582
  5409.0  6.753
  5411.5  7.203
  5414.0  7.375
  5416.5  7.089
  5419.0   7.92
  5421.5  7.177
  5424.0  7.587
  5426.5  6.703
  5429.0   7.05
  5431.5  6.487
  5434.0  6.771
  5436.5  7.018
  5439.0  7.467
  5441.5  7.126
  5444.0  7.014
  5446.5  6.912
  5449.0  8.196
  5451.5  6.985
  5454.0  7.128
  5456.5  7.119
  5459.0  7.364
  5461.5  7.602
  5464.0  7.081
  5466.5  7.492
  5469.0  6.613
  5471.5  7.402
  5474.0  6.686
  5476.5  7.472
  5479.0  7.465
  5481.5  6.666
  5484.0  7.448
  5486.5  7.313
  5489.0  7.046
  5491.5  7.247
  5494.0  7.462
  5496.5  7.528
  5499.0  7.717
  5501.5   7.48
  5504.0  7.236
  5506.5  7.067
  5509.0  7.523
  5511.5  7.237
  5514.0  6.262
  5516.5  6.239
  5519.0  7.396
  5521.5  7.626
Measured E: -3.04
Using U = 7.616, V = 8.189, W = 7.602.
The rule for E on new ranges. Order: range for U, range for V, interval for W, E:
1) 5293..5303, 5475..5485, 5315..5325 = -2.97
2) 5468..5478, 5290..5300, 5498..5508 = -2.97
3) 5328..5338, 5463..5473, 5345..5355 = -2.88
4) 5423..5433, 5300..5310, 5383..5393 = -3.07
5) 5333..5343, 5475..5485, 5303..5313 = -2.92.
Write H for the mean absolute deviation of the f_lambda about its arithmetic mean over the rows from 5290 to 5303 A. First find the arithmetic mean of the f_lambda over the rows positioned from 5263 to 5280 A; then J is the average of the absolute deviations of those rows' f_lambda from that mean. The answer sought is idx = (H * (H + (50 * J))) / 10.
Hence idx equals 0.46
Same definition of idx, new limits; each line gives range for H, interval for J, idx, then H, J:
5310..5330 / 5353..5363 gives 0.71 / 0.37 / 0.37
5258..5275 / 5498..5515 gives 0.46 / 0.28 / 0.32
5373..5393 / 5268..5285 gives 0.46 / 0.22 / 0.41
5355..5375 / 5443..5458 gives 0.70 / 0.42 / 0.32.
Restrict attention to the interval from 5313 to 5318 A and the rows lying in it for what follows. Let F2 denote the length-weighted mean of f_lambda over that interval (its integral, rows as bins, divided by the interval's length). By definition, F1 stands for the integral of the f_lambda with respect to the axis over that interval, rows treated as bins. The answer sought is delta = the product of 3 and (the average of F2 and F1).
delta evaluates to 66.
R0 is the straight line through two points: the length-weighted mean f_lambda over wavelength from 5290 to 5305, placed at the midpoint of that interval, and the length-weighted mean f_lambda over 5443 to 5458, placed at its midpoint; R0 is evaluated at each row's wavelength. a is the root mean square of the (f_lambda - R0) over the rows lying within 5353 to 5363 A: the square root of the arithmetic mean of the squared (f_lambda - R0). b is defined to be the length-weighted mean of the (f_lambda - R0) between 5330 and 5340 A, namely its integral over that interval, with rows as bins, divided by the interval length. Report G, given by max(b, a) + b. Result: 0.5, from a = 0.51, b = 0.02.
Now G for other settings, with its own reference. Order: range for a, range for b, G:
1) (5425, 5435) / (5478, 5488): 0.6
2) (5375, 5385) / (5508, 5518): -0.1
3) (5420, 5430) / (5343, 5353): 0.1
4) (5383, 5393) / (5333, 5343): 0.1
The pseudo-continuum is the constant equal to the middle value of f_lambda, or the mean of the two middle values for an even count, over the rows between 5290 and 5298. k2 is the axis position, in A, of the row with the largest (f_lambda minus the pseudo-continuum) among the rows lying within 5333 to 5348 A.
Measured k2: 5336.5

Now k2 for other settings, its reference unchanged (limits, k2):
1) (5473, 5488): 5476.5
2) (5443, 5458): 5449.0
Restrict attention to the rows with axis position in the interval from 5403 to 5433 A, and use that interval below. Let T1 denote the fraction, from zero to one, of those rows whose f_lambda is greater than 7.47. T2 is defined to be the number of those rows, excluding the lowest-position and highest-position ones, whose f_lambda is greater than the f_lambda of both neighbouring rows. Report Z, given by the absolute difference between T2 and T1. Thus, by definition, 3.8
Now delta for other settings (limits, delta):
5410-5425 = 177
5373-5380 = 87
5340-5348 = 92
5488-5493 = 65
